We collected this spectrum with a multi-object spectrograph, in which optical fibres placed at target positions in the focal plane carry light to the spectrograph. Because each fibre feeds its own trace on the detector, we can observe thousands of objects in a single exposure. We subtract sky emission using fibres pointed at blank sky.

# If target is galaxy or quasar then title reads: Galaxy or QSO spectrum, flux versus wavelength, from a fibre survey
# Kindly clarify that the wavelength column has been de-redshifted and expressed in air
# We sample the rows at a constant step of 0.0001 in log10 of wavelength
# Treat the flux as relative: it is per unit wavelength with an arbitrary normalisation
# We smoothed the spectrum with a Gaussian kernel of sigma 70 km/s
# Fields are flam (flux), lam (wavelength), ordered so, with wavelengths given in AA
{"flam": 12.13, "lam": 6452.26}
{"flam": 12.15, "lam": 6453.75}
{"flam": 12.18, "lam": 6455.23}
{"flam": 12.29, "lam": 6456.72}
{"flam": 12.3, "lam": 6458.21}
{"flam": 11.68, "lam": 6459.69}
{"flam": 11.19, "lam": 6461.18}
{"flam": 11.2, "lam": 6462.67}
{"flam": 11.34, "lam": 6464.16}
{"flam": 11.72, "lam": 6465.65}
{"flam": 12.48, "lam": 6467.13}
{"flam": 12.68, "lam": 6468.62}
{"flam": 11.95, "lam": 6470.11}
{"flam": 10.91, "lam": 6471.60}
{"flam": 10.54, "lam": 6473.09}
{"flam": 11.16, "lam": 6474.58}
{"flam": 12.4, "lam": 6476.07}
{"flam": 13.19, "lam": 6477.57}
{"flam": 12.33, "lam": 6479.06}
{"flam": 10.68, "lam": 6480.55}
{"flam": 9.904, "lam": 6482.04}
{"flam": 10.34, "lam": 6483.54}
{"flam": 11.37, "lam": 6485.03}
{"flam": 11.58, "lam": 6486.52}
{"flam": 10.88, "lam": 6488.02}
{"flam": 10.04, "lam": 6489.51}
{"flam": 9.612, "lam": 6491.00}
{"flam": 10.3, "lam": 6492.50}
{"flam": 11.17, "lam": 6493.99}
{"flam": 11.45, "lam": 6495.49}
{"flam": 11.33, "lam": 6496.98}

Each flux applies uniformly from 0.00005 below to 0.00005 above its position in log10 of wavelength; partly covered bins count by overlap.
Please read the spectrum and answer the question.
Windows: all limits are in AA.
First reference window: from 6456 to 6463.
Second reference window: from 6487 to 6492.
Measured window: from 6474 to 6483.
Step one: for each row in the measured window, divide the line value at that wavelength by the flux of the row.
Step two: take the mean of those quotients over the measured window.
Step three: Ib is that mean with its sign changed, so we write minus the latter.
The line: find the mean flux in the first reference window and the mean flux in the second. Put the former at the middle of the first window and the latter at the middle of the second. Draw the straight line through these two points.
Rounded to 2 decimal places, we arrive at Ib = -0.94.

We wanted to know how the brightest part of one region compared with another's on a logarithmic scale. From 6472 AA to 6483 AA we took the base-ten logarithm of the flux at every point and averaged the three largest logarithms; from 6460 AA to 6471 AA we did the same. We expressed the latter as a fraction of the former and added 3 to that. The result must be 3.99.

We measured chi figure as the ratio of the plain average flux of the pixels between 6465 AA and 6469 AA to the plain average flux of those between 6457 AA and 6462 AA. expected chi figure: 1.05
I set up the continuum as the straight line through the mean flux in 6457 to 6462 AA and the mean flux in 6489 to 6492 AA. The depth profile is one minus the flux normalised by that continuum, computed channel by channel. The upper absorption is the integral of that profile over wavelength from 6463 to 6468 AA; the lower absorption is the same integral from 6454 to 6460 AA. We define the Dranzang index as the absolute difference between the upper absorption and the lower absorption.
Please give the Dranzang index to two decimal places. 0.07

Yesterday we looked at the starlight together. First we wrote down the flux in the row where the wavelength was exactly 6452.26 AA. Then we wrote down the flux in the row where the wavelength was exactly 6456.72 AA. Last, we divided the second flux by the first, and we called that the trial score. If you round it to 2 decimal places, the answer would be 1.01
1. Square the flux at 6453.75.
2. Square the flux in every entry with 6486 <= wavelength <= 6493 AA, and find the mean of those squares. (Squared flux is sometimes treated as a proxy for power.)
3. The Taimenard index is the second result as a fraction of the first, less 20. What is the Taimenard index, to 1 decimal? -19.3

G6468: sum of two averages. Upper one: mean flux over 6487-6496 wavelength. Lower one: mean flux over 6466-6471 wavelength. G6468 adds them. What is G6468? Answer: 22.9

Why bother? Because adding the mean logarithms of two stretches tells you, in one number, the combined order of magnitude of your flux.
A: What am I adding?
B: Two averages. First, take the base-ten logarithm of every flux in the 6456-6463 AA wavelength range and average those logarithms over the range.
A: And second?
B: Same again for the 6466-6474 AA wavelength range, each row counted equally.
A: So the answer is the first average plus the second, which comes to 2.14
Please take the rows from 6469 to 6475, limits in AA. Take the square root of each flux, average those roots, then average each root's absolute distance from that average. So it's 0.062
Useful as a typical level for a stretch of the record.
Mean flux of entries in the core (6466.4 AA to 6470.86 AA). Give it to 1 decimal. 12.4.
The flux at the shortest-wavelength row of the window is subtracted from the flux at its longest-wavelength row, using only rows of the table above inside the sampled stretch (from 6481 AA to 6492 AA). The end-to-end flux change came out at -0.29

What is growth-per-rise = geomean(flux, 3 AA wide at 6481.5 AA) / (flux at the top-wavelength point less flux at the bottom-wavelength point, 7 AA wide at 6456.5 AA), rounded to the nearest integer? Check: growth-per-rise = -22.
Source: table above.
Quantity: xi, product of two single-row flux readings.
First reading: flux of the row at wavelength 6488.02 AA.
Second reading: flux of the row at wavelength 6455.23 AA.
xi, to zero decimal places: 133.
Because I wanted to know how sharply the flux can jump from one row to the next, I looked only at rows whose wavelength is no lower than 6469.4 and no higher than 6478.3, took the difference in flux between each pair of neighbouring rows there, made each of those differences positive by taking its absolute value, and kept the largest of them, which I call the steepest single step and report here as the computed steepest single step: 1.2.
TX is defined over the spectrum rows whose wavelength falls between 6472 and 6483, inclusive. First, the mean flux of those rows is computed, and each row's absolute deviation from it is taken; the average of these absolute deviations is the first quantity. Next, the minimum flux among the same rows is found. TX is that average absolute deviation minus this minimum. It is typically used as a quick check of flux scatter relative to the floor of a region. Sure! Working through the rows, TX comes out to -8.9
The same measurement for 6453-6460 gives -11.5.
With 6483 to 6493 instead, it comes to -9.0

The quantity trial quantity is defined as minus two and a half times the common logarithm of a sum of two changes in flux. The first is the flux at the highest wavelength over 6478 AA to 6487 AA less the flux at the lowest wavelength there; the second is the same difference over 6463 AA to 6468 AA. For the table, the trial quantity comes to 1.02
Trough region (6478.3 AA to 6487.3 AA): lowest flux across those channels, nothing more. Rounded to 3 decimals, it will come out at 9.904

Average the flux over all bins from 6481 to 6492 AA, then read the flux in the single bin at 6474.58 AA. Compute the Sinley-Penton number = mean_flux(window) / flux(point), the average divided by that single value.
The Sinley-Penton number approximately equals 0.944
